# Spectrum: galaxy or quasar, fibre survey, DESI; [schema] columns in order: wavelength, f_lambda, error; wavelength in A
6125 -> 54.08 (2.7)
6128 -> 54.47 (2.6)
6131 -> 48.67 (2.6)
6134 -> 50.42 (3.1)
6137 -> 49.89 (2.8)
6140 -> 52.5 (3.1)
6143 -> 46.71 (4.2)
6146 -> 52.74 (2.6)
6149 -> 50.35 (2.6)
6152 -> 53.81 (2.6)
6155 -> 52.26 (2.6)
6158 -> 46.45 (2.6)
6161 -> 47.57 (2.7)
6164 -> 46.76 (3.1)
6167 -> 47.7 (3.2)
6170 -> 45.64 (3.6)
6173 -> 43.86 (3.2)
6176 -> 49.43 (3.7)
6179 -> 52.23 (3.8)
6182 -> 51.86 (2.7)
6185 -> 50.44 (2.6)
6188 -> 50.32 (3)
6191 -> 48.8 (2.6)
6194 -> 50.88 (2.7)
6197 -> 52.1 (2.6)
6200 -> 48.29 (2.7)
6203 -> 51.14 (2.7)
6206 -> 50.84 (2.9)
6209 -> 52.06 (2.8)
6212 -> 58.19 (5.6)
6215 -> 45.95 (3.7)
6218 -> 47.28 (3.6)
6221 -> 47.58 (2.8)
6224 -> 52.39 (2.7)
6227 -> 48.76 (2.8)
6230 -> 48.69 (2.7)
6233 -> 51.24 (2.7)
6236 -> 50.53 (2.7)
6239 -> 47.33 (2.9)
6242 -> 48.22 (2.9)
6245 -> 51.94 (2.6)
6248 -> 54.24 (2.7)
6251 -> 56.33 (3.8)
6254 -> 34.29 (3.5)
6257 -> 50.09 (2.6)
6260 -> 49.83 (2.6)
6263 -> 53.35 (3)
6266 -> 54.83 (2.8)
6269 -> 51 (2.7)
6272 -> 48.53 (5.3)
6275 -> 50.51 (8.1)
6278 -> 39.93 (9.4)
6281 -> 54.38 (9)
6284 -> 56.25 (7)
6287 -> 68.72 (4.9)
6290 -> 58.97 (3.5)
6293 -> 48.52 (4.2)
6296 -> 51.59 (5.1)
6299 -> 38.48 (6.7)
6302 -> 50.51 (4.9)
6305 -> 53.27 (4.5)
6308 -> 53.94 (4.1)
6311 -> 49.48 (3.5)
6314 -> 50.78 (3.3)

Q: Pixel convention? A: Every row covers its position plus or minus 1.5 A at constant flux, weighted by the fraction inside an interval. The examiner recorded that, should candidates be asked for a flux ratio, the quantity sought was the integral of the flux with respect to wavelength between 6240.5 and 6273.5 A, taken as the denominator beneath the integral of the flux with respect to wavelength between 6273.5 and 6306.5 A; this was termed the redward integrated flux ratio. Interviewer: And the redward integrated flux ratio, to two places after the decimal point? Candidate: 1.03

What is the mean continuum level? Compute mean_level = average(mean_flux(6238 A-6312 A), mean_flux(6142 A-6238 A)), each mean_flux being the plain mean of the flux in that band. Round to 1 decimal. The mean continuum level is 50.4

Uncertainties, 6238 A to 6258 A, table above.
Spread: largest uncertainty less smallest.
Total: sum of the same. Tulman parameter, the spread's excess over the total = -19.8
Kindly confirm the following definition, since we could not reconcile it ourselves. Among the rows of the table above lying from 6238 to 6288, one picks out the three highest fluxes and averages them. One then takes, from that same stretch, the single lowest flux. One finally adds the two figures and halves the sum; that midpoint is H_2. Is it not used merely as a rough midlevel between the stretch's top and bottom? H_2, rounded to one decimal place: 47.4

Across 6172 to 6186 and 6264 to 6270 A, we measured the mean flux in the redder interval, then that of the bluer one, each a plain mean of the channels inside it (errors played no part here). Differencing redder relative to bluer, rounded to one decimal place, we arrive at 3.4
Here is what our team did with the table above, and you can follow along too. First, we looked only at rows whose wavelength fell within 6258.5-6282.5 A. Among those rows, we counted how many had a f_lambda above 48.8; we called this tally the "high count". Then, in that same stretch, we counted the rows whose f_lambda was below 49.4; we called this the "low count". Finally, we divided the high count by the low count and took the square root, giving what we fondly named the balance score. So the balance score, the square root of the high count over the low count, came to 1.7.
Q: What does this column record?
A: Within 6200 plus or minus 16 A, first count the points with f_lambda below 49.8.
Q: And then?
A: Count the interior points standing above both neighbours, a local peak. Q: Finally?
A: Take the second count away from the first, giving 0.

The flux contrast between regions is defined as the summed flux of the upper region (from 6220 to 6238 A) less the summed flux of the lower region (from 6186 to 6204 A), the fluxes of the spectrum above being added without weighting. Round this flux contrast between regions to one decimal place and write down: -2.3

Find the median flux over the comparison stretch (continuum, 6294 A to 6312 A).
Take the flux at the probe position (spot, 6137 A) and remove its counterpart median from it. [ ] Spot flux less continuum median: -1.2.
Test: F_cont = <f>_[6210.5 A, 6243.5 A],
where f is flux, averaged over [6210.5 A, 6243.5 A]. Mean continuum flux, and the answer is 49.7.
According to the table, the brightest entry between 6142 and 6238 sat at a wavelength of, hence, 6212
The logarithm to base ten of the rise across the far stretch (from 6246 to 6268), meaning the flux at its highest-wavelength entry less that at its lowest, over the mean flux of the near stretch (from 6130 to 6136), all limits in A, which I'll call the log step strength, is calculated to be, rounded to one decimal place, -1.9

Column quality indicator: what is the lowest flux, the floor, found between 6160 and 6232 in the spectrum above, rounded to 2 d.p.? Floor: 43.86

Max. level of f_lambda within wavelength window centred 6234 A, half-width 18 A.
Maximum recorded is 56.33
